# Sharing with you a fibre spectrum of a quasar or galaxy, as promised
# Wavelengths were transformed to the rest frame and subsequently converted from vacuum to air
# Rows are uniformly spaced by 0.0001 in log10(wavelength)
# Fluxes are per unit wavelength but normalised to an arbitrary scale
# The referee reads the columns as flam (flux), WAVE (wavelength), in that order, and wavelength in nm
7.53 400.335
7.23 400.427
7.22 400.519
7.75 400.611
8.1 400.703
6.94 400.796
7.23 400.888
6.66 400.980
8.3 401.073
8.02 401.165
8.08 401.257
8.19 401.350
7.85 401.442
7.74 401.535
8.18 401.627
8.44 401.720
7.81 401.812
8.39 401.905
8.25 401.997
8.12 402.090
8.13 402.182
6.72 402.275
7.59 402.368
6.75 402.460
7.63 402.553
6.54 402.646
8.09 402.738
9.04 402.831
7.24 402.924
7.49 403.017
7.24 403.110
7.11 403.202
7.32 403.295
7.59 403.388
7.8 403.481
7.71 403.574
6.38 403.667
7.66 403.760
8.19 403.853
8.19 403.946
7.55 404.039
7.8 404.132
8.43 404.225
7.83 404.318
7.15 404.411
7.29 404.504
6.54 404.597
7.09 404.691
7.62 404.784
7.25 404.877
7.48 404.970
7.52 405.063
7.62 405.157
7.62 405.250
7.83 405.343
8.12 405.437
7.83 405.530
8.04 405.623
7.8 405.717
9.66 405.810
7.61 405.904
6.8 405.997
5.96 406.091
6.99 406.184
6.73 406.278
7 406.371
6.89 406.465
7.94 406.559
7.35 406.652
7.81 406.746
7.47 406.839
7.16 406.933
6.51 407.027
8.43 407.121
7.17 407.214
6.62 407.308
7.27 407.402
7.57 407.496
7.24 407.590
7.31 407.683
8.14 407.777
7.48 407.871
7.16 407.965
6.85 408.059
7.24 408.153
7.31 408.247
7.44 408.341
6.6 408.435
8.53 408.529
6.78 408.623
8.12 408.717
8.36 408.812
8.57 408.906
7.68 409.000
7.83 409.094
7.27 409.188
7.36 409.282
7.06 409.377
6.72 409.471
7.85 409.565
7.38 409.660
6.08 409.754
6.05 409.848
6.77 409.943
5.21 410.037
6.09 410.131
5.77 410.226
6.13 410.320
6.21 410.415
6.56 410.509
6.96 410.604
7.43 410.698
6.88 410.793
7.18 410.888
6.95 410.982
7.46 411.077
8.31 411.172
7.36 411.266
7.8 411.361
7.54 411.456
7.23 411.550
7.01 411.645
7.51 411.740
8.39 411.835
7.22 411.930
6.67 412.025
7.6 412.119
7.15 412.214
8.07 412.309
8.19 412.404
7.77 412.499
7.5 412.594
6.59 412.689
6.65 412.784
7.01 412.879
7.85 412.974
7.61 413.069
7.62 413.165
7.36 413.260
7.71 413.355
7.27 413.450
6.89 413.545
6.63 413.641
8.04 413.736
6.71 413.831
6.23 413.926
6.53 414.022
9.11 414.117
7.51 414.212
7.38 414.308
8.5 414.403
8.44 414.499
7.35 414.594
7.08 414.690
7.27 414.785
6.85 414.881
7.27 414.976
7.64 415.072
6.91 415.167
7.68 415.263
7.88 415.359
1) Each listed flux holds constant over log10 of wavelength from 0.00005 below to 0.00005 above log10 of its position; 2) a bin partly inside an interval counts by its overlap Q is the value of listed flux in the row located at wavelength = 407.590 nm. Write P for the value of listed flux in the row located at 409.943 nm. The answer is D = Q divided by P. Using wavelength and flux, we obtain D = 1.07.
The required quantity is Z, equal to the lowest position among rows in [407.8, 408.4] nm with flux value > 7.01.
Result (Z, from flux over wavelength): 407.871 nm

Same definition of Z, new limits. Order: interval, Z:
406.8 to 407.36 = 406.839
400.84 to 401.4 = 400.888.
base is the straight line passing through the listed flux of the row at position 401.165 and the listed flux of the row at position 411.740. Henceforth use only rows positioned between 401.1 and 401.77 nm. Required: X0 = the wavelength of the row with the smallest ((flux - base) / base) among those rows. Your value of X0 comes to 401.535 nm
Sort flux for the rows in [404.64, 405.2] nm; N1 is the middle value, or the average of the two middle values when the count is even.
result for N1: 7.50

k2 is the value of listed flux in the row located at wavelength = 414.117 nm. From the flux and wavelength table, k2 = 9.11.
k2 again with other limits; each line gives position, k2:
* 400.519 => 7.22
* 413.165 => 7.62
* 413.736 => 8.04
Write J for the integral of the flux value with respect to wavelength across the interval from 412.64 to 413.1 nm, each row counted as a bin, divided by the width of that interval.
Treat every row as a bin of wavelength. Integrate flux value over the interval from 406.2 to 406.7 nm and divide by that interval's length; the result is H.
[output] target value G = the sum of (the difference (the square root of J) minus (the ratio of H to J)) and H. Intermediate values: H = 7.16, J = 7.13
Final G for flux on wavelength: 8.83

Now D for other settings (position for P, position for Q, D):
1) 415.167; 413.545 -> 1.00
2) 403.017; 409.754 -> 0.81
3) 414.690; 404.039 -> 1.07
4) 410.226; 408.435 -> 1.14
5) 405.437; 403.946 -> 1.01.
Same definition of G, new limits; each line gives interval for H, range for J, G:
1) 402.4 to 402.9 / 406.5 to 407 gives 9.32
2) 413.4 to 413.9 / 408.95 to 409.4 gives 8.86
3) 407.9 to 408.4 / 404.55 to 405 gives 8.87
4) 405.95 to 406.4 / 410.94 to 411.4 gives 8.56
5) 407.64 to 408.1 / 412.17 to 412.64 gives 9.22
